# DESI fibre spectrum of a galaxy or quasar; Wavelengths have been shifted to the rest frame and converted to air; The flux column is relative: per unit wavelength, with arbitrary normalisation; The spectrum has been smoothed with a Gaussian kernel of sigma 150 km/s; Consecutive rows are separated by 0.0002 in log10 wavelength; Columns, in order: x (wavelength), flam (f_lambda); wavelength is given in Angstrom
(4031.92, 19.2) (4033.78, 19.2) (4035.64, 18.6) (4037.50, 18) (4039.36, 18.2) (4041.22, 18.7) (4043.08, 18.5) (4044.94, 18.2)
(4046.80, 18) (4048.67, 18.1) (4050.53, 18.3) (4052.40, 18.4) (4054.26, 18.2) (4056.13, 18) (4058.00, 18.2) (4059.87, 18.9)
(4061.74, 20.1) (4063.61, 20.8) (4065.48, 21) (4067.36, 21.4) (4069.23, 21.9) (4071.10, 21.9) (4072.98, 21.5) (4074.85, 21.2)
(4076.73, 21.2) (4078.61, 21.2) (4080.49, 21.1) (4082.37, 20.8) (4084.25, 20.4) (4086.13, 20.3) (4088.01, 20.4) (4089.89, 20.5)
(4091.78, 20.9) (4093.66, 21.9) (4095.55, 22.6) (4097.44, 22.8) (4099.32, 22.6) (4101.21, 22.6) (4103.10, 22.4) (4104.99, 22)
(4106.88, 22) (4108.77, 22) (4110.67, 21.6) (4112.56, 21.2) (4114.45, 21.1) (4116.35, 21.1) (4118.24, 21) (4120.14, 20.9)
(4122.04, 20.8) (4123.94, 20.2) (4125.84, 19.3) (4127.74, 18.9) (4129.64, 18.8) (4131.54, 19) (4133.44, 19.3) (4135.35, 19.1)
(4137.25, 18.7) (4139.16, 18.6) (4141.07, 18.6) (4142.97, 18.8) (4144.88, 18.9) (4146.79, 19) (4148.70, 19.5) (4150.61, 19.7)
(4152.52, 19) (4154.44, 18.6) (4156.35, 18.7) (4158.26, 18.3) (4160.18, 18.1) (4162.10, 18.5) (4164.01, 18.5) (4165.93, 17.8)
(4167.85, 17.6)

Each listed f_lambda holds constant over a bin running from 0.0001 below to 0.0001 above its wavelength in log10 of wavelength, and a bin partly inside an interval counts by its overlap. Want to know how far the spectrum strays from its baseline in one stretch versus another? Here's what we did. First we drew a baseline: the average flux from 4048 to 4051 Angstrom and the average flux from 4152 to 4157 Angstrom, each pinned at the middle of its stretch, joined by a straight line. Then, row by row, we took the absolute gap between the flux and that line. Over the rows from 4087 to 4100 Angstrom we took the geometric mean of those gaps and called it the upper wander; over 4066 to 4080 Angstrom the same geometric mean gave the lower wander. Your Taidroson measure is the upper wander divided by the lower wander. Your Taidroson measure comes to 1.0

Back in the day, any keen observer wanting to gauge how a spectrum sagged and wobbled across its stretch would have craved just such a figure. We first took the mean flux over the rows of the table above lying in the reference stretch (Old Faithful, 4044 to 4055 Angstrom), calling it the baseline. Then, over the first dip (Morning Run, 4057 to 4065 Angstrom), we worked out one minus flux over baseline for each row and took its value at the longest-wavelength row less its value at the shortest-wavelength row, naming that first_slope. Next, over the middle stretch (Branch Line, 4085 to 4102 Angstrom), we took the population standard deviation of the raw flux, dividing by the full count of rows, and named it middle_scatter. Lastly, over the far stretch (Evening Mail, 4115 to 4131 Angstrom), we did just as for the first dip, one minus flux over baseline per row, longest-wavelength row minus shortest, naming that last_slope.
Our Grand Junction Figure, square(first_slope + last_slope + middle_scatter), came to 1.0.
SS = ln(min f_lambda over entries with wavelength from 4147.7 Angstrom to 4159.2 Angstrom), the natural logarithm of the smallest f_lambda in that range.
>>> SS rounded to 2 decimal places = 2.91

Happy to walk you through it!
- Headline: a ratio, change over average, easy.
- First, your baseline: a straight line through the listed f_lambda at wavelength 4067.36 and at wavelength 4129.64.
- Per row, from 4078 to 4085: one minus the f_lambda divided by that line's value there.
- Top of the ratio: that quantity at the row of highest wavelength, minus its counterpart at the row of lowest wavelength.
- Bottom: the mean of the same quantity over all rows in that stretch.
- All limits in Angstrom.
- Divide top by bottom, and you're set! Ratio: -9.2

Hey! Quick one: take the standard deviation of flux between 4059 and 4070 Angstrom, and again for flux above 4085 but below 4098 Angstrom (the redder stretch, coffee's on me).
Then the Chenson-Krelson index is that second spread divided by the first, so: 1.0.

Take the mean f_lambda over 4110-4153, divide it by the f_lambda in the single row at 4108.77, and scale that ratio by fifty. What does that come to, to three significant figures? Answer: 44.8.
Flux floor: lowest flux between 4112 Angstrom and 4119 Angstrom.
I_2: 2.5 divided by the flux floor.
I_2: 0.119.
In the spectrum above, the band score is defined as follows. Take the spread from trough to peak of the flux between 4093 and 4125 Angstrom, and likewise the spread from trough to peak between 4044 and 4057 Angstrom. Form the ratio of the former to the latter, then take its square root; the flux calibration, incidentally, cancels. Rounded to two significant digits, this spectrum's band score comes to 2.5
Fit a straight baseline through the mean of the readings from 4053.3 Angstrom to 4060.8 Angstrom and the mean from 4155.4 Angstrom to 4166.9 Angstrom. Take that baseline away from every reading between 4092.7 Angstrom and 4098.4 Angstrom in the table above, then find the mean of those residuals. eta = 4.1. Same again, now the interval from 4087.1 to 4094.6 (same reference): 2.6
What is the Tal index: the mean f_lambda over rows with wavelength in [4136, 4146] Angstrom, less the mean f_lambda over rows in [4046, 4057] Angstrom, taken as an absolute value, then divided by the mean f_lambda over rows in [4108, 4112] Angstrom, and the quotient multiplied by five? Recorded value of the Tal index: 0.13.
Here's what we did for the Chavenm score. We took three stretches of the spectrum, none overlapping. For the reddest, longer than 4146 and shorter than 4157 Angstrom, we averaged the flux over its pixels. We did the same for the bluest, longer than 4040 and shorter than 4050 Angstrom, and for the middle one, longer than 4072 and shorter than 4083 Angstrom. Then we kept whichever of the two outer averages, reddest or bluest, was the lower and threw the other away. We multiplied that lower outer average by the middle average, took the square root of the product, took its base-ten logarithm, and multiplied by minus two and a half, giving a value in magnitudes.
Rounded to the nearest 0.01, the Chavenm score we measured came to -3.24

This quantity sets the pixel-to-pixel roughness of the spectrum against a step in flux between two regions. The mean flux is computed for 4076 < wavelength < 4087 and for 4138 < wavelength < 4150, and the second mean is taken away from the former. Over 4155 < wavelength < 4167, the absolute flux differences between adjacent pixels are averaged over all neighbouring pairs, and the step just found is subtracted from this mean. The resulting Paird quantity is -1.6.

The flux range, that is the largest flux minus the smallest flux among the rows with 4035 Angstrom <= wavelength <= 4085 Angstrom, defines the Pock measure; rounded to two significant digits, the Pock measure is 3.9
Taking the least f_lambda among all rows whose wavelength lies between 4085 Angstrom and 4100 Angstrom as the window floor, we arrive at 20.3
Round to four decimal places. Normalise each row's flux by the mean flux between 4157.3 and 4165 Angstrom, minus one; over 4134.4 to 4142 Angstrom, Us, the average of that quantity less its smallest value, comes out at 0.0082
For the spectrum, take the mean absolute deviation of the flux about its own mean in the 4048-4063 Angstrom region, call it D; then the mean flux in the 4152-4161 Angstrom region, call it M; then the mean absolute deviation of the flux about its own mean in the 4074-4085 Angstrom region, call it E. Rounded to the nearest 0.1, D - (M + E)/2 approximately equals -8.9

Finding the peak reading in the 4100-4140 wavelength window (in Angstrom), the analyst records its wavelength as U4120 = 4101.21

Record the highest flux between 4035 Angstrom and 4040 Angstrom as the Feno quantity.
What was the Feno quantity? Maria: 18.6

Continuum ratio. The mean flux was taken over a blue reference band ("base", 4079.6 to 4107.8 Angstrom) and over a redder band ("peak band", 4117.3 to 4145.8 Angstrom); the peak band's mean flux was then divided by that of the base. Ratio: 0.90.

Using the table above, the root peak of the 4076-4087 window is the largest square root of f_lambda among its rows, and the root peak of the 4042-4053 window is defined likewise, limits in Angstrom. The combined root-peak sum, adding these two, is 8.9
